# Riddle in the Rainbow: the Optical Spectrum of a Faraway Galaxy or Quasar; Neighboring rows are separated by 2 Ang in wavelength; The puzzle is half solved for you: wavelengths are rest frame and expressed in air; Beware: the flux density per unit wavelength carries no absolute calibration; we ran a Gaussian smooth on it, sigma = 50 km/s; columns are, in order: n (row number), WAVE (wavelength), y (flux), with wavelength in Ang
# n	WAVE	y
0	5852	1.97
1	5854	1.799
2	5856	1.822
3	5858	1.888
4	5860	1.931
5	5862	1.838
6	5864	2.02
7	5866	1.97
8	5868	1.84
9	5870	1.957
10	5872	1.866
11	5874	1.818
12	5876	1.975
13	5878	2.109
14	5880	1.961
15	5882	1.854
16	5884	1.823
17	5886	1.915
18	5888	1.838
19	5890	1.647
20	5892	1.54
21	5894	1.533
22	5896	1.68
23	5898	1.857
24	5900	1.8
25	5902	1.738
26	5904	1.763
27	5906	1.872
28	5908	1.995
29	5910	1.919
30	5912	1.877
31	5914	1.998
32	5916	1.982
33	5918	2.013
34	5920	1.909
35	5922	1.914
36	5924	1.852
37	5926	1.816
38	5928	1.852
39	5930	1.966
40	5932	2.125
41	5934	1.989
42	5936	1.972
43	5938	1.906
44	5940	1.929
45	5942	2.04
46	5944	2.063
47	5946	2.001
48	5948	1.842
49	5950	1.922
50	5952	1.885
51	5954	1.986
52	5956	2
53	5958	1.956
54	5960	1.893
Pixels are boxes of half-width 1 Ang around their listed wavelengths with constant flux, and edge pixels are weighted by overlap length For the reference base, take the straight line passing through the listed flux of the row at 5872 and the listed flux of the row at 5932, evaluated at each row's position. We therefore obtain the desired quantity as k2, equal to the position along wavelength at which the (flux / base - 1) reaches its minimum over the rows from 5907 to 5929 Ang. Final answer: 5926 Ang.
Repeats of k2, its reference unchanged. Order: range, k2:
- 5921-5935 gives 5926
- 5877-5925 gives 5894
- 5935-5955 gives 5948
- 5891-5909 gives 5894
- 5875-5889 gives 5888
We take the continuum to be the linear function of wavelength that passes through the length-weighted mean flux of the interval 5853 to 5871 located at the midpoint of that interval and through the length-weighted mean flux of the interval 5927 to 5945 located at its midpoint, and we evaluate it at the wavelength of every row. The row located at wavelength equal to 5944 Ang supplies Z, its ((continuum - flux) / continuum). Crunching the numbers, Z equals -0.04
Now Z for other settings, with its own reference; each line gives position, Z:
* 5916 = -0.01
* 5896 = 0.13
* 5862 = 0.03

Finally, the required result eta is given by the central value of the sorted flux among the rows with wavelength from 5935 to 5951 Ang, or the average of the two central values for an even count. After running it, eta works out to 1.95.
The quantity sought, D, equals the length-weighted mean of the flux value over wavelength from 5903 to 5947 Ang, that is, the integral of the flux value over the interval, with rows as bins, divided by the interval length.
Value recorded 1.94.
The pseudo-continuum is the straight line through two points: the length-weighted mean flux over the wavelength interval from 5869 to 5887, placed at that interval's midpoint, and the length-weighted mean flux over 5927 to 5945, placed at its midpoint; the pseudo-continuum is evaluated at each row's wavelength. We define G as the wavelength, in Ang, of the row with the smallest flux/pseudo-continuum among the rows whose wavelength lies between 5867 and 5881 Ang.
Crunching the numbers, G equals 5874 Ang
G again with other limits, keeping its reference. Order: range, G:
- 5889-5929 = 5894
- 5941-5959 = 5948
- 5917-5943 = 5926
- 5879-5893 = 5892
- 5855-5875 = 5874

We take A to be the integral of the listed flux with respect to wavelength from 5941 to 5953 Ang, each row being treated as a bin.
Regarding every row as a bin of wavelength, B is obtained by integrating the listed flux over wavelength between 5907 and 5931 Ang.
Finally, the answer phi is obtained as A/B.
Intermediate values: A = 24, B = 46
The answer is 0.5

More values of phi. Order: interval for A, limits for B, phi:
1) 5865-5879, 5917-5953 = 0.4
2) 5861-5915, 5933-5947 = 3.6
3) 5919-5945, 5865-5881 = 1.6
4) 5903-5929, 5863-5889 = 1.0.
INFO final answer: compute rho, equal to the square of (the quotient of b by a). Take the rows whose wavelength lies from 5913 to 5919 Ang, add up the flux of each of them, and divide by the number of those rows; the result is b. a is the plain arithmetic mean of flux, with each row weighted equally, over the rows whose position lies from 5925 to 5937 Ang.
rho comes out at 1.05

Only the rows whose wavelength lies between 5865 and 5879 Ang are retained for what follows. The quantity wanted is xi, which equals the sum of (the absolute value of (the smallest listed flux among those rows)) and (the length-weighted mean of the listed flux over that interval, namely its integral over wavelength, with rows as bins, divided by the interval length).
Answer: 3.75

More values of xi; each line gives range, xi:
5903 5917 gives 3.68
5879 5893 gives 3.34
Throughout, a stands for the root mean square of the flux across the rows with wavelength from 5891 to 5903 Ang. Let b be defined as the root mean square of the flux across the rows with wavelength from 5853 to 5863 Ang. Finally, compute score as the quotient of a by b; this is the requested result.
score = 0.91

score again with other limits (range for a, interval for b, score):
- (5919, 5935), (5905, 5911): 1.00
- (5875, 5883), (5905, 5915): 1.02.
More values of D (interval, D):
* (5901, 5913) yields 1.86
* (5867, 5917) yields 1.85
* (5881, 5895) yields 1.74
